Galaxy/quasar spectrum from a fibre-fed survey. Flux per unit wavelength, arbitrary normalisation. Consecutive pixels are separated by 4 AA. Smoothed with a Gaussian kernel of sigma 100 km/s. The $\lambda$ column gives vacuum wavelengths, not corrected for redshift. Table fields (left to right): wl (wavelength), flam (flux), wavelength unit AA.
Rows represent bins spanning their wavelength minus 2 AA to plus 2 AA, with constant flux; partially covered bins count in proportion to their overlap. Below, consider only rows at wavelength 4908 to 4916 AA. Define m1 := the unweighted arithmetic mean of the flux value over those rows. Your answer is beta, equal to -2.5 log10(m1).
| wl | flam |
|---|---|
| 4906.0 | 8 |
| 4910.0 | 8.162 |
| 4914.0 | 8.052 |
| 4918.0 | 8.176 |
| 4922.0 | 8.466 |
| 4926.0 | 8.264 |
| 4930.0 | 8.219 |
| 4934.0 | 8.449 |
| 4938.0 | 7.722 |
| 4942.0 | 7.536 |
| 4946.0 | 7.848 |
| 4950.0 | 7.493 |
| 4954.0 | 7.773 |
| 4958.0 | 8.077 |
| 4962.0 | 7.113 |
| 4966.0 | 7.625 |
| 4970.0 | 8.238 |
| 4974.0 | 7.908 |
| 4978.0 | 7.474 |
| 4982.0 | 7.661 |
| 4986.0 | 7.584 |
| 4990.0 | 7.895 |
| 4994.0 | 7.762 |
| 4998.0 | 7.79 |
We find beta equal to -2.27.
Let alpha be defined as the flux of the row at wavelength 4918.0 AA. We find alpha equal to 8.176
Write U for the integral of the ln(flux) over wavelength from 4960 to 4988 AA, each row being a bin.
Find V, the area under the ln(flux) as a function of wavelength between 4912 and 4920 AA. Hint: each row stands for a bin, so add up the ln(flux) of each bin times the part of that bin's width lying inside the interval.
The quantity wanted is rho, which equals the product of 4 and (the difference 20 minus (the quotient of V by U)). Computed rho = 79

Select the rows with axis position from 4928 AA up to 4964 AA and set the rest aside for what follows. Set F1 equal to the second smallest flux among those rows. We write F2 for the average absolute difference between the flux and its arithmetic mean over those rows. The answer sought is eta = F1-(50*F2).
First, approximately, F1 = 7.493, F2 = 0.31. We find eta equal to -8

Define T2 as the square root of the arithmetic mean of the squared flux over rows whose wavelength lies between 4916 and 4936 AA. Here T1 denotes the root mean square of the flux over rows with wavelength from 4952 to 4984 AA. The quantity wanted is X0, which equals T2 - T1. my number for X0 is 0.57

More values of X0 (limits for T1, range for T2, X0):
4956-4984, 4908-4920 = 0.39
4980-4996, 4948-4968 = -0.10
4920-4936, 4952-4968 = -0.70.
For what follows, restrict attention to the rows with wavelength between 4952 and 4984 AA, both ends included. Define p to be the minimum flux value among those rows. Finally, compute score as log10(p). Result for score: 0.852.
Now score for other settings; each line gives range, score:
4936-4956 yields 0.875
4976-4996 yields 0.874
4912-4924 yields 0.906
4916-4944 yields 0.877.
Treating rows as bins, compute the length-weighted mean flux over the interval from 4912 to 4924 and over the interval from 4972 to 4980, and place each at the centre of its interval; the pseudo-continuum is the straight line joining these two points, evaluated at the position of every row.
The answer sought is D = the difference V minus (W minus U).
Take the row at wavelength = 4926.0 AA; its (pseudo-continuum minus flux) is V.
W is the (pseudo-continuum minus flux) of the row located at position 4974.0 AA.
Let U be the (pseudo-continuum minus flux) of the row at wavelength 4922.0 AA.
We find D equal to -0.2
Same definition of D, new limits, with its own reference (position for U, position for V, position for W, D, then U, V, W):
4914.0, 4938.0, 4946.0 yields 0.4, 0.2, 0.32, 0.12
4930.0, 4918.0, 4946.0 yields -0.2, -0.1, 0.06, 0.12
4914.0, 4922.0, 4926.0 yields 0.1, 0.2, -0.27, -0.11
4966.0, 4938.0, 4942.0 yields 0.0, 0.2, 0.32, 0.47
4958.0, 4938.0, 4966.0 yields -0.1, -0.2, 0.32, 0.16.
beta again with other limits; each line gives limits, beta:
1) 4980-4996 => -2.22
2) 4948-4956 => -2.21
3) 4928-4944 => -2.26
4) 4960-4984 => -2.21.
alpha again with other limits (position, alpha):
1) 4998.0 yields 7.79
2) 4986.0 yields 7.584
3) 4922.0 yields 8.466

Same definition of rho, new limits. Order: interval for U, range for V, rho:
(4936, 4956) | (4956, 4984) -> 74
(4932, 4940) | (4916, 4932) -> 72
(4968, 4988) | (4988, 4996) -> 78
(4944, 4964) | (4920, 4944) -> 75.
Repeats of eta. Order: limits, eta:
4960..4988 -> -4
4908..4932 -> 3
